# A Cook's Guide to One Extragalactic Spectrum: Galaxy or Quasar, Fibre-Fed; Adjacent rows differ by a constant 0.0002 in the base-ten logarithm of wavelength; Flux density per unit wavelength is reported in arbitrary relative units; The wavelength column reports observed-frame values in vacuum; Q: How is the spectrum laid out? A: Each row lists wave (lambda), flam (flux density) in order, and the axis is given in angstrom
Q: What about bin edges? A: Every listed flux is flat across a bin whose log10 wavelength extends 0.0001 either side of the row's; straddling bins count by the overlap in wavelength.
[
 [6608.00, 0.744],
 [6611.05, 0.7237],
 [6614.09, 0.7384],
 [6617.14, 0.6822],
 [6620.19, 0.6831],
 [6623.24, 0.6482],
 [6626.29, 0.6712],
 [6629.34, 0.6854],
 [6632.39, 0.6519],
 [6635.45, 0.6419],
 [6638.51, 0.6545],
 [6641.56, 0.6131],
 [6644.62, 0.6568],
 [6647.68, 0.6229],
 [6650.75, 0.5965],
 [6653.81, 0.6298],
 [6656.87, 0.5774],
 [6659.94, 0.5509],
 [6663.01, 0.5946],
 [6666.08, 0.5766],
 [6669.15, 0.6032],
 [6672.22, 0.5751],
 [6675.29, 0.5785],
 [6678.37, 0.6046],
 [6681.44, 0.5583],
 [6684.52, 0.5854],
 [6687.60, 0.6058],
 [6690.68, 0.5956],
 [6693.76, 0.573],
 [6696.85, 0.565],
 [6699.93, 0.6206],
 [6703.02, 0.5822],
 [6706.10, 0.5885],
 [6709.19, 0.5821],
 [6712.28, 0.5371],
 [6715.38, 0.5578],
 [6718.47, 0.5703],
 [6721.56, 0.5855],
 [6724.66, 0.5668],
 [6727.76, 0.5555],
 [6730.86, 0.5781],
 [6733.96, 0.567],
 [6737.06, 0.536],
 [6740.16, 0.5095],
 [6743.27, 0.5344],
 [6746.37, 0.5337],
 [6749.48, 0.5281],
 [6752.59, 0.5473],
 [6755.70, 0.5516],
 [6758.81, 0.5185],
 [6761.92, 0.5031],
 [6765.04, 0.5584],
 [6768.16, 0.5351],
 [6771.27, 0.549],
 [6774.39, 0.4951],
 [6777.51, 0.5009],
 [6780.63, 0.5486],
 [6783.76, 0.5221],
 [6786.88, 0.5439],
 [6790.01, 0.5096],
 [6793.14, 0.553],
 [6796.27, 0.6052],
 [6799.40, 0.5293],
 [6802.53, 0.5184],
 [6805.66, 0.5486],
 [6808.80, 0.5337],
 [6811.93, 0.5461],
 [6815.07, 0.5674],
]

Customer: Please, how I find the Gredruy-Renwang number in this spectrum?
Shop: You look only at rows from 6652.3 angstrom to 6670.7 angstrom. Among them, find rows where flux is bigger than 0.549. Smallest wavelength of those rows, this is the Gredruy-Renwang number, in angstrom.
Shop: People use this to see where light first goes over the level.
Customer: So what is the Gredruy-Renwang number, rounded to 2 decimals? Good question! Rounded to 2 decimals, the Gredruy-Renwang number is 6653.81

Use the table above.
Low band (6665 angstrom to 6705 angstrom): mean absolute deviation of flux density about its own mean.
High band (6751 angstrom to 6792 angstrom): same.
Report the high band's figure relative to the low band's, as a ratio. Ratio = 1.31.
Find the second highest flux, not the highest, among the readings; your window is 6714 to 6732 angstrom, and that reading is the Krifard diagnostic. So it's 0.5781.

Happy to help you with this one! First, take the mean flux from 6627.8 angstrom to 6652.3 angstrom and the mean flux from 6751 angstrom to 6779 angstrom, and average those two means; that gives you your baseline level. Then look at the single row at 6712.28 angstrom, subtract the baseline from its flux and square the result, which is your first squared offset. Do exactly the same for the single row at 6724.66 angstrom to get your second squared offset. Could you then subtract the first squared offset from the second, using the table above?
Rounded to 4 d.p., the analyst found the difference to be -0.0019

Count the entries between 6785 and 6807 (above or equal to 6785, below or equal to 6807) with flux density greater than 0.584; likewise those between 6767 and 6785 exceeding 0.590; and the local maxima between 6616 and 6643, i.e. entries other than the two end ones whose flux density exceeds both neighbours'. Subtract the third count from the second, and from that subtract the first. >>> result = -4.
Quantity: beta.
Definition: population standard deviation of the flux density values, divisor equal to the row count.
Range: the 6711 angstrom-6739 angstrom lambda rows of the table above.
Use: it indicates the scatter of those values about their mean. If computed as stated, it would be 0.016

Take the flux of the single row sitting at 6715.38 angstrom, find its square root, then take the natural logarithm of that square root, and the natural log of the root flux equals -0.292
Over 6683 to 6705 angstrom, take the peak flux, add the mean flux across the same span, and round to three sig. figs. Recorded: 1.21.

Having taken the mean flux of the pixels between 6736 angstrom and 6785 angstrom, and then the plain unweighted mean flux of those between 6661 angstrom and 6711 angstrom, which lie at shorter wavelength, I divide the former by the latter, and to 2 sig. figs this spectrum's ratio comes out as 0.90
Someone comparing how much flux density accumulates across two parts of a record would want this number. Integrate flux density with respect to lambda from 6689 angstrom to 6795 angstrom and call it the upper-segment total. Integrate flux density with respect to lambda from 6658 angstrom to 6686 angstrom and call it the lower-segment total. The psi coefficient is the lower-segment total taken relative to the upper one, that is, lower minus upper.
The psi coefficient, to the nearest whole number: -42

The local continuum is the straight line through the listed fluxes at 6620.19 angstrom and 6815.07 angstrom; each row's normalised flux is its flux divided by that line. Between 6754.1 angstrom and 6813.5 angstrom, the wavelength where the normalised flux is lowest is 6774.39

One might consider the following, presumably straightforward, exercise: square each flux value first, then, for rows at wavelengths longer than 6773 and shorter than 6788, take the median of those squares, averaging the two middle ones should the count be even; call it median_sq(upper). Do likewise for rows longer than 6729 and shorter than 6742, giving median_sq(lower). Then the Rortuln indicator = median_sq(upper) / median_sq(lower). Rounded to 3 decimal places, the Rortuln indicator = 0.896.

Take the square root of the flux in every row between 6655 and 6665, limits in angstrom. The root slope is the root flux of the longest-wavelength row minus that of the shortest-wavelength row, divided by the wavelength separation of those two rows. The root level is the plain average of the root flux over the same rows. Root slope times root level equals 0.0014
